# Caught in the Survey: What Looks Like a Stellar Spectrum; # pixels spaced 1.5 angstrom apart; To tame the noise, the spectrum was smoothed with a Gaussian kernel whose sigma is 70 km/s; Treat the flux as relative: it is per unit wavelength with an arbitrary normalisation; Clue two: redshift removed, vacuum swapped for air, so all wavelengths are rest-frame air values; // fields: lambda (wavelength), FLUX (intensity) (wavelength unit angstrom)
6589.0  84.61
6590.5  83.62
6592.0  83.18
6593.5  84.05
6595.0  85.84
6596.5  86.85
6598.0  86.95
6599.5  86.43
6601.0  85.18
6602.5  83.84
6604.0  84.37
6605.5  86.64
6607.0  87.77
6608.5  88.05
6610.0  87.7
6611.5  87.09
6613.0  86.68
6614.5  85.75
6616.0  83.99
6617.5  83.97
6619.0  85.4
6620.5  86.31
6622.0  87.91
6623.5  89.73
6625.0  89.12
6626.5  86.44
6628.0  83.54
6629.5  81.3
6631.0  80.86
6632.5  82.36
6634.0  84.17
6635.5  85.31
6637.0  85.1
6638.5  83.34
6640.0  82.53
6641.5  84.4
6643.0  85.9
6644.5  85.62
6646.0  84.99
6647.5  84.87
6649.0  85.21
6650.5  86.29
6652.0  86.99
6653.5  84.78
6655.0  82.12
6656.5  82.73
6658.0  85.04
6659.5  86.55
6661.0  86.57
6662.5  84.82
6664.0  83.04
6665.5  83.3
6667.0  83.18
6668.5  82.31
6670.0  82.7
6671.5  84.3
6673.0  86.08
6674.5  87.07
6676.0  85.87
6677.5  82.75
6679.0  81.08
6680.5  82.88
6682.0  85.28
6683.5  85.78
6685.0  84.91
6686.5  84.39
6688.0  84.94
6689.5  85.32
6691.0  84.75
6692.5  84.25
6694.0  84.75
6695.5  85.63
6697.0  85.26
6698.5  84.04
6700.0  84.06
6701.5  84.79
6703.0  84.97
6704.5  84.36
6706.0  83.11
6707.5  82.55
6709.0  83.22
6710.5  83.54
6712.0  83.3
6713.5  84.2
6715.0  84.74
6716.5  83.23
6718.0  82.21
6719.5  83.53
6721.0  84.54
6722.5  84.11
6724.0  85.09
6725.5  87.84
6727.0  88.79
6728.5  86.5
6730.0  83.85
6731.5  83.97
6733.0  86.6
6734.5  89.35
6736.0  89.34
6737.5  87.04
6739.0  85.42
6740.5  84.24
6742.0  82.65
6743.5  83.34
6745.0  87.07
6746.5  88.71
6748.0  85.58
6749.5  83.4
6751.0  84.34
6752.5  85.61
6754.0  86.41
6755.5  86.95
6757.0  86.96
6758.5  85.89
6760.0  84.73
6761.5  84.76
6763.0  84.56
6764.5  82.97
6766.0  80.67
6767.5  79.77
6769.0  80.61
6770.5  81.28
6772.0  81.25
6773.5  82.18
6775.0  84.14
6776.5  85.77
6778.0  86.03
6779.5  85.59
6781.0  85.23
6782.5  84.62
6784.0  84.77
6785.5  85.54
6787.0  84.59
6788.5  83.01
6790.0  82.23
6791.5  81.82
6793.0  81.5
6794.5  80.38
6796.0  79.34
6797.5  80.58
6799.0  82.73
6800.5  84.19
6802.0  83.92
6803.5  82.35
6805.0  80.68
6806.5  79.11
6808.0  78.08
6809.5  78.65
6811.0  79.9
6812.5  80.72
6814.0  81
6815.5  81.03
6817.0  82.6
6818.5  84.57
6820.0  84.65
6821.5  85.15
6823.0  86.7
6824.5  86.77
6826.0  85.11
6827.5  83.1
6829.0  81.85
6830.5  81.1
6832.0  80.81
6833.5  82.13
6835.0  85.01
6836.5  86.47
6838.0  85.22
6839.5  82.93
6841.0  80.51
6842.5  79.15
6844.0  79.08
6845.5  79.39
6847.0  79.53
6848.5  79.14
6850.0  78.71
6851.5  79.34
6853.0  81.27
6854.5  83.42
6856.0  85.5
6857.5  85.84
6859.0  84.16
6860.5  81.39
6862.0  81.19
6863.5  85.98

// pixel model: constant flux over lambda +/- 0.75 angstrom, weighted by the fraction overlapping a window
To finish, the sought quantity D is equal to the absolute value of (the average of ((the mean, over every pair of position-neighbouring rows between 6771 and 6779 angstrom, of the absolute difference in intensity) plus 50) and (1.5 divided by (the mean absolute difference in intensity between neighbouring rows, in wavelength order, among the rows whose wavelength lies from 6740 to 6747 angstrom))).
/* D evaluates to 25.99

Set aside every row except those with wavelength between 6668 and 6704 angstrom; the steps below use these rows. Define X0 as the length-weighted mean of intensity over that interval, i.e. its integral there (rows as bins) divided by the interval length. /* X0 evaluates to 84.5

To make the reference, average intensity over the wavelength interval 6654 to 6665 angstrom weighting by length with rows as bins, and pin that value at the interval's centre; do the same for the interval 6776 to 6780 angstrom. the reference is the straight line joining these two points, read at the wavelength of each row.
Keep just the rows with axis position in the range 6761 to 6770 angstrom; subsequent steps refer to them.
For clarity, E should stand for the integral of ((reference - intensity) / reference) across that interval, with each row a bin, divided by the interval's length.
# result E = 0.041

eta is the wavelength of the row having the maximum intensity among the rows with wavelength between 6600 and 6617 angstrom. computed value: 6608.5 angstrom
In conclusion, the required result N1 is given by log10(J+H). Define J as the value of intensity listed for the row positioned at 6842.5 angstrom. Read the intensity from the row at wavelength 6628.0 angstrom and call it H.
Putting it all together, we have 2.21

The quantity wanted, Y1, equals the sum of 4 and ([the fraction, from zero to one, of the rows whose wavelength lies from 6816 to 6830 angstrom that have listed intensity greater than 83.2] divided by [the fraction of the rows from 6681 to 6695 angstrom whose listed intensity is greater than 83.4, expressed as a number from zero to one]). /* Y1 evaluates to 4.7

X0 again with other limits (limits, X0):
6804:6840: 82.6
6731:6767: 85.4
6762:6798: 82.9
